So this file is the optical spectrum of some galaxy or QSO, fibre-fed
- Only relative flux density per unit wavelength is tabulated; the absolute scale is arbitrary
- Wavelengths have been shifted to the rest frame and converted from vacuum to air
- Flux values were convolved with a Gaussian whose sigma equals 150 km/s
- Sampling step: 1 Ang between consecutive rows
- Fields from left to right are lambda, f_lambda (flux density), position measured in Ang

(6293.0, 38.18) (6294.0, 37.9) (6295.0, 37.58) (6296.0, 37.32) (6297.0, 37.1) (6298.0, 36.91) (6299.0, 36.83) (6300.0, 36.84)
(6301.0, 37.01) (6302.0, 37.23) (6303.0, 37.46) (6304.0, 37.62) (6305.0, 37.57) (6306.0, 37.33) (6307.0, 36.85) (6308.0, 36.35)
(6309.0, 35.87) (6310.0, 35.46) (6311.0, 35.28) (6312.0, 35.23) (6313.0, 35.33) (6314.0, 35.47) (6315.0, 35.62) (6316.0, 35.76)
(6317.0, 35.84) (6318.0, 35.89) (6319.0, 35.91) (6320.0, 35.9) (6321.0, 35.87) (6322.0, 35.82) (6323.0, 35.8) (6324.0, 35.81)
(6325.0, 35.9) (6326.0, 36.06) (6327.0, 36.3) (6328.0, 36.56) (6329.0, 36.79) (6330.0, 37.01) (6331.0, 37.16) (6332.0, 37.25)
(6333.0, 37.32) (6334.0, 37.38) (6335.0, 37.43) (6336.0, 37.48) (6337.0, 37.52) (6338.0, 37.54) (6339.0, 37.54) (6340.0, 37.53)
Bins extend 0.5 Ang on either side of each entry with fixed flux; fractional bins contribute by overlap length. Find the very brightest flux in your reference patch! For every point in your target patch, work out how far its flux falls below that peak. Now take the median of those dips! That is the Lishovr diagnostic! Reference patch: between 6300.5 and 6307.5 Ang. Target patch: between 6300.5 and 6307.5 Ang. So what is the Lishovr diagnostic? 0.3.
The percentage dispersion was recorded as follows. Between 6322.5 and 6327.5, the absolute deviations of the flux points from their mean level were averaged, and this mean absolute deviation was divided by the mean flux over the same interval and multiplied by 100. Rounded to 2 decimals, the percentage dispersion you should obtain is 0.46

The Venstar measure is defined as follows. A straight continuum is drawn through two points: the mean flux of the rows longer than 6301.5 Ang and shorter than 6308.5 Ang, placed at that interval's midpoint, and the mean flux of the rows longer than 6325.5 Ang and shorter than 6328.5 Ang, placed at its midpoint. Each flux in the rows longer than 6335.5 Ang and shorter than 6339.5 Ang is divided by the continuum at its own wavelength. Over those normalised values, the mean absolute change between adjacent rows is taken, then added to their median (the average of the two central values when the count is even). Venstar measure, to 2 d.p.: 1.05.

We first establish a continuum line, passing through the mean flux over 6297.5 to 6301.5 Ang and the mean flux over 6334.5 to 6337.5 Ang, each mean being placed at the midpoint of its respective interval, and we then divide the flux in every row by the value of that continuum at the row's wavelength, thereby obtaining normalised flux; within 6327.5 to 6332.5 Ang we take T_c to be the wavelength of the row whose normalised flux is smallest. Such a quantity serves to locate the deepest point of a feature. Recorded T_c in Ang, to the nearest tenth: 6328.0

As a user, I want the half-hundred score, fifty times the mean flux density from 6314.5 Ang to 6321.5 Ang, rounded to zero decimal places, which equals 1791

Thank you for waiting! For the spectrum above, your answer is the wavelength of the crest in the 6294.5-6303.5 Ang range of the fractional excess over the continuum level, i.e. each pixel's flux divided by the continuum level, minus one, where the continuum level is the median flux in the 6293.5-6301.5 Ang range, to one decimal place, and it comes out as 6295.0 Ang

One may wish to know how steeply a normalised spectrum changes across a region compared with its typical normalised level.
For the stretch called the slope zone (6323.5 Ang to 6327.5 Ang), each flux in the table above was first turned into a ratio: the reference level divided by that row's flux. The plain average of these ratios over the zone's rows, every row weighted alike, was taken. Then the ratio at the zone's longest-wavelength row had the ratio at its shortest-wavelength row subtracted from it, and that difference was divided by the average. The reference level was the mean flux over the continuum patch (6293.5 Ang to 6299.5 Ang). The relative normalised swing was -0.014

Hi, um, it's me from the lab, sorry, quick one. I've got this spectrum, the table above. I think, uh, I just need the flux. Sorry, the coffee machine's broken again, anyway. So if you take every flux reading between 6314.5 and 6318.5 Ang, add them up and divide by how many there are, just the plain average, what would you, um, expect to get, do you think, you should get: 35.8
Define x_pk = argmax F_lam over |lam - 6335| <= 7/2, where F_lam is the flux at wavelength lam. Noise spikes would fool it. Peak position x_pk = 6338.0 Ang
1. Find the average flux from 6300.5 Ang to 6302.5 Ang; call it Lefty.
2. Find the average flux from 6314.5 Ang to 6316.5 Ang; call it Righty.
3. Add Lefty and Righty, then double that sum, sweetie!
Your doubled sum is 146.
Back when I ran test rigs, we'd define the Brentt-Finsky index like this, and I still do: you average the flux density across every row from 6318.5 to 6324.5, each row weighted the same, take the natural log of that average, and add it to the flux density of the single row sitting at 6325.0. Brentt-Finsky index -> 39.5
